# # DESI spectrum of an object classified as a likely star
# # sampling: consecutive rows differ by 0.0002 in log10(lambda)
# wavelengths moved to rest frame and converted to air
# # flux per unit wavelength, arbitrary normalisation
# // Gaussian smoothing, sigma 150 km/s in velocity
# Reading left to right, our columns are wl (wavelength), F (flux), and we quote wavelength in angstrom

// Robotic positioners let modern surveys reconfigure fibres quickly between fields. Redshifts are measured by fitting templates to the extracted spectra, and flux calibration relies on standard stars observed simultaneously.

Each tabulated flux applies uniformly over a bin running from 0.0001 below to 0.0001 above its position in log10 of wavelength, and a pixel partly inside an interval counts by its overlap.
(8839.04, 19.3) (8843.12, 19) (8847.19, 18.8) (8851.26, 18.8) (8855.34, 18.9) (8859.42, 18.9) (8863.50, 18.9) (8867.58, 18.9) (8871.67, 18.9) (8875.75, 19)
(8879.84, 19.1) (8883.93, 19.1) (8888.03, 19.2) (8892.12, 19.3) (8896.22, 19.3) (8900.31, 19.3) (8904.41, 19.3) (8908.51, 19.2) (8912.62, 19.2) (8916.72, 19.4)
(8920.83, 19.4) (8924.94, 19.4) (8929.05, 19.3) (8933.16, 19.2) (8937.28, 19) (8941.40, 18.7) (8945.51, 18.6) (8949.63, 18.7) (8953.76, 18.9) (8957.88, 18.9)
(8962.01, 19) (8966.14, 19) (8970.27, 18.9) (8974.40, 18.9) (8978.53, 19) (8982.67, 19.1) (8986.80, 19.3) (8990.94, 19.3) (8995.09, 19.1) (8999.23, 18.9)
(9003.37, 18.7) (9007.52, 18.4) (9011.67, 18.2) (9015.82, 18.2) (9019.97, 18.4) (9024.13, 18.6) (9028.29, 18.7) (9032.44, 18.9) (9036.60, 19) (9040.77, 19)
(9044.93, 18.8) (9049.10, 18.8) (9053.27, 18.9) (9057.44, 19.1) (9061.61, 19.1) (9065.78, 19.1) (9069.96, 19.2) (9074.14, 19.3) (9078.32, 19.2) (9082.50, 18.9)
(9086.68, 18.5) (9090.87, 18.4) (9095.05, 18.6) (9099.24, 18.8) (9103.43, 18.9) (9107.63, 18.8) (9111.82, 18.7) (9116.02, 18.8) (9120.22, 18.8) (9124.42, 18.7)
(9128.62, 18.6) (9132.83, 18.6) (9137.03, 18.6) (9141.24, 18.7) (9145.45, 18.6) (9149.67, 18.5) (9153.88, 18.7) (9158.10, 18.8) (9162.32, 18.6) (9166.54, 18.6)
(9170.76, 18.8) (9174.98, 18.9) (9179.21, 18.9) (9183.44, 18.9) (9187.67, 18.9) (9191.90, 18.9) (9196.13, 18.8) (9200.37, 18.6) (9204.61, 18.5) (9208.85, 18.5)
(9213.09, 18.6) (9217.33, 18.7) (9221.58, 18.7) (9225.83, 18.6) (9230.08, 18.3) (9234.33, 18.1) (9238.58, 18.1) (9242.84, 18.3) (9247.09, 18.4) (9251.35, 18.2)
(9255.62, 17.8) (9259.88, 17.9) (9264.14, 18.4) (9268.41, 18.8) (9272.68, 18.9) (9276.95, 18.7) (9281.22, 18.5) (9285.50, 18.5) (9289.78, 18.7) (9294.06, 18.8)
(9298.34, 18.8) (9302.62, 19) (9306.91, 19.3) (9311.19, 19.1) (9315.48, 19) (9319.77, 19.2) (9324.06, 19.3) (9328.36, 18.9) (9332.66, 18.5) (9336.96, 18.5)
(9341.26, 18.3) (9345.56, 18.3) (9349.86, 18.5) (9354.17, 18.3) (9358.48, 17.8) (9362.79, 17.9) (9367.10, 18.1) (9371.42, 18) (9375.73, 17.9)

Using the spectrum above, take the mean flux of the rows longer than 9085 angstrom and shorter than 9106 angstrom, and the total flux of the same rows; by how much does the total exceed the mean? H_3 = 74.6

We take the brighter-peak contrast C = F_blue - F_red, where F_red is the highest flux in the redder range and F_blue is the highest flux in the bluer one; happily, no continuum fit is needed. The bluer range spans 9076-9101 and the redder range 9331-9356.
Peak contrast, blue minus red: 0.7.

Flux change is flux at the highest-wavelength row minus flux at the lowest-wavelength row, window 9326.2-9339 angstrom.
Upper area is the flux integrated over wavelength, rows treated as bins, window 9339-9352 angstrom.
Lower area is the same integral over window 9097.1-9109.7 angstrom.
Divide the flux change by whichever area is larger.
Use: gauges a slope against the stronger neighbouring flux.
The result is -0.0017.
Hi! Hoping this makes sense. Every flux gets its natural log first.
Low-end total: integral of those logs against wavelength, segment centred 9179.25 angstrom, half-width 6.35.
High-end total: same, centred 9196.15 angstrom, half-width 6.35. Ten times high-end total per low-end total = 10.0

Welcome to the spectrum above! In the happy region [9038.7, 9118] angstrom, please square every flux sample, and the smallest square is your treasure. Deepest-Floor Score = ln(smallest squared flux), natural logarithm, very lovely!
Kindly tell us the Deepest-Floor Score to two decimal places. 5.82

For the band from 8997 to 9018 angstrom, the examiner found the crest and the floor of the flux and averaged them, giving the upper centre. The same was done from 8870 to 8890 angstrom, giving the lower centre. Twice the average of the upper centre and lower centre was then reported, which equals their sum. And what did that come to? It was 37.6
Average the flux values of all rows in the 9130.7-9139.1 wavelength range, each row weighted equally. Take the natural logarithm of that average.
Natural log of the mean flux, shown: 2.92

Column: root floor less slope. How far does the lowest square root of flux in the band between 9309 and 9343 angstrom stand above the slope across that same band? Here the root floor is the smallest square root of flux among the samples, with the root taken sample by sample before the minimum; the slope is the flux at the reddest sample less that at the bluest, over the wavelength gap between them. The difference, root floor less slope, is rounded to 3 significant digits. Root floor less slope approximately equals 4.30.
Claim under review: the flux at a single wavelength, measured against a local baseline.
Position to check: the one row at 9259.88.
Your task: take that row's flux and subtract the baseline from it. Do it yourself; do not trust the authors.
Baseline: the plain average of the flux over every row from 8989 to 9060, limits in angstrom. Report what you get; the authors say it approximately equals -0.9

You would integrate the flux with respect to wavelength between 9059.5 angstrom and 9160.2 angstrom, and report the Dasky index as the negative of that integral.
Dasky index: -1892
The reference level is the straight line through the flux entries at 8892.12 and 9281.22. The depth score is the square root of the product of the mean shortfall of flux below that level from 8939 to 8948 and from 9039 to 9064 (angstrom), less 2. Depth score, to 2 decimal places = -1.89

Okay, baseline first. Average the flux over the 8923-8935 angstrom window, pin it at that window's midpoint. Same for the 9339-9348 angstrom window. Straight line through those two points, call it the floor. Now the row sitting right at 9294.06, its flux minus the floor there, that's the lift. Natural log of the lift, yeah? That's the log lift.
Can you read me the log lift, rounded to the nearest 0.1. -1.0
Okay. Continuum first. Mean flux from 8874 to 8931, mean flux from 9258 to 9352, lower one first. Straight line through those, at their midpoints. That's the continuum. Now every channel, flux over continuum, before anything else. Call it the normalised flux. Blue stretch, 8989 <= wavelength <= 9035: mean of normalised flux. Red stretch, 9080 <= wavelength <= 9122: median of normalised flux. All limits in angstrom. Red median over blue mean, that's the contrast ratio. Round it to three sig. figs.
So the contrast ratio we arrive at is 1.01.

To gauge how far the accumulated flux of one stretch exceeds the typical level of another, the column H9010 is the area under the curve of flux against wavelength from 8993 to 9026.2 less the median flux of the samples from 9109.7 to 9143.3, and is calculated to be 597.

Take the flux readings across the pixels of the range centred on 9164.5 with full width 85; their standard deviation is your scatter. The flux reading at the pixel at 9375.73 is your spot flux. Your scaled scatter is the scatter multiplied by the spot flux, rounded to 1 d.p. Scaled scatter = 2.5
